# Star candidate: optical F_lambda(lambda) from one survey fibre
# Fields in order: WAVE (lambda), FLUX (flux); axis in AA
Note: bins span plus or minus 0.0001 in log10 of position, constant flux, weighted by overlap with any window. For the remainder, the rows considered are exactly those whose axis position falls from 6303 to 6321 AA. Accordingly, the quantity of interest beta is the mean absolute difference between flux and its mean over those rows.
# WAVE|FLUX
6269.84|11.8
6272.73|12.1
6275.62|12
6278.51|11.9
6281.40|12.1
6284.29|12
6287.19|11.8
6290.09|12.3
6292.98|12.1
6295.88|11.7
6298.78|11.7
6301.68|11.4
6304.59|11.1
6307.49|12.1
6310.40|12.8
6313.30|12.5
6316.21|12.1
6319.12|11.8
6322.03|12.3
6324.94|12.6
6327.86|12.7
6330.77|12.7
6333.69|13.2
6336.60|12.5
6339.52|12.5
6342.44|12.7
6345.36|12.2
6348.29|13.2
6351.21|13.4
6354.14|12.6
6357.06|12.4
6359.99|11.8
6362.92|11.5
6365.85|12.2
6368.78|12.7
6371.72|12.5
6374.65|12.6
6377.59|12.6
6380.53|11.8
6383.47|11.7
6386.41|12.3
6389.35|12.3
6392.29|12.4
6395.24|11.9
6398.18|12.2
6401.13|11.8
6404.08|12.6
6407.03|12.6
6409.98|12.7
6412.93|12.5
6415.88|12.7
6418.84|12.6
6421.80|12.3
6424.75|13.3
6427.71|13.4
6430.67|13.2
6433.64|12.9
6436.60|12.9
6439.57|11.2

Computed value 0.4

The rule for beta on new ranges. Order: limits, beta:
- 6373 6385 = 0.4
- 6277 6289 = 0.1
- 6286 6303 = 0.2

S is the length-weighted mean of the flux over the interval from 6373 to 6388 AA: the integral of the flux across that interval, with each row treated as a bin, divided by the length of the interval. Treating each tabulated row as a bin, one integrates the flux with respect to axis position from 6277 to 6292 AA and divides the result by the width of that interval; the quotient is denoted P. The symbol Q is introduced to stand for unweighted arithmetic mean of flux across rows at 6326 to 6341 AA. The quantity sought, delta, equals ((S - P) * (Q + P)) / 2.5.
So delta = 2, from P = 12.03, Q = 12.7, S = 12.2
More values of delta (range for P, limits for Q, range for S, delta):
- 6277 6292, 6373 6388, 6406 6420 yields 6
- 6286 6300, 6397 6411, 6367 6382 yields 5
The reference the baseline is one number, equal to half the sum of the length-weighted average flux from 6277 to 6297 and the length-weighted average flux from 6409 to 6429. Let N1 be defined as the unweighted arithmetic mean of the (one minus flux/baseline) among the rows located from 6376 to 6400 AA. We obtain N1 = 0.019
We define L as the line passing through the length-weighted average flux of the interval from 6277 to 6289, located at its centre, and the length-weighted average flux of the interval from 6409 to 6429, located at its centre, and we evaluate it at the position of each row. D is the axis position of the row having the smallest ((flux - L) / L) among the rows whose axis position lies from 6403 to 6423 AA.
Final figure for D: 6421.80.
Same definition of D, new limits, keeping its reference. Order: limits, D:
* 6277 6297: 6295.88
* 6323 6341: 6339.52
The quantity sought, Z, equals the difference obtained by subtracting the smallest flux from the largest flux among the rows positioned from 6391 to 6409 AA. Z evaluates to 0.8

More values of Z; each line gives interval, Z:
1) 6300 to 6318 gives 1.7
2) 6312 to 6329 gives 0.9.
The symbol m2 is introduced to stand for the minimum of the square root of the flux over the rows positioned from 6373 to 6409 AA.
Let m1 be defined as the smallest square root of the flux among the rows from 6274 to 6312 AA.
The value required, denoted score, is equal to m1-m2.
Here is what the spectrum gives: -0.09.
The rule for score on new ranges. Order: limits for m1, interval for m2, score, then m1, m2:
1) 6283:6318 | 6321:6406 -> -0.06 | 3.33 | 3.391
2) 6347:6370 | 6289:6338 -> 0.06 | 3.39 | 3.332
